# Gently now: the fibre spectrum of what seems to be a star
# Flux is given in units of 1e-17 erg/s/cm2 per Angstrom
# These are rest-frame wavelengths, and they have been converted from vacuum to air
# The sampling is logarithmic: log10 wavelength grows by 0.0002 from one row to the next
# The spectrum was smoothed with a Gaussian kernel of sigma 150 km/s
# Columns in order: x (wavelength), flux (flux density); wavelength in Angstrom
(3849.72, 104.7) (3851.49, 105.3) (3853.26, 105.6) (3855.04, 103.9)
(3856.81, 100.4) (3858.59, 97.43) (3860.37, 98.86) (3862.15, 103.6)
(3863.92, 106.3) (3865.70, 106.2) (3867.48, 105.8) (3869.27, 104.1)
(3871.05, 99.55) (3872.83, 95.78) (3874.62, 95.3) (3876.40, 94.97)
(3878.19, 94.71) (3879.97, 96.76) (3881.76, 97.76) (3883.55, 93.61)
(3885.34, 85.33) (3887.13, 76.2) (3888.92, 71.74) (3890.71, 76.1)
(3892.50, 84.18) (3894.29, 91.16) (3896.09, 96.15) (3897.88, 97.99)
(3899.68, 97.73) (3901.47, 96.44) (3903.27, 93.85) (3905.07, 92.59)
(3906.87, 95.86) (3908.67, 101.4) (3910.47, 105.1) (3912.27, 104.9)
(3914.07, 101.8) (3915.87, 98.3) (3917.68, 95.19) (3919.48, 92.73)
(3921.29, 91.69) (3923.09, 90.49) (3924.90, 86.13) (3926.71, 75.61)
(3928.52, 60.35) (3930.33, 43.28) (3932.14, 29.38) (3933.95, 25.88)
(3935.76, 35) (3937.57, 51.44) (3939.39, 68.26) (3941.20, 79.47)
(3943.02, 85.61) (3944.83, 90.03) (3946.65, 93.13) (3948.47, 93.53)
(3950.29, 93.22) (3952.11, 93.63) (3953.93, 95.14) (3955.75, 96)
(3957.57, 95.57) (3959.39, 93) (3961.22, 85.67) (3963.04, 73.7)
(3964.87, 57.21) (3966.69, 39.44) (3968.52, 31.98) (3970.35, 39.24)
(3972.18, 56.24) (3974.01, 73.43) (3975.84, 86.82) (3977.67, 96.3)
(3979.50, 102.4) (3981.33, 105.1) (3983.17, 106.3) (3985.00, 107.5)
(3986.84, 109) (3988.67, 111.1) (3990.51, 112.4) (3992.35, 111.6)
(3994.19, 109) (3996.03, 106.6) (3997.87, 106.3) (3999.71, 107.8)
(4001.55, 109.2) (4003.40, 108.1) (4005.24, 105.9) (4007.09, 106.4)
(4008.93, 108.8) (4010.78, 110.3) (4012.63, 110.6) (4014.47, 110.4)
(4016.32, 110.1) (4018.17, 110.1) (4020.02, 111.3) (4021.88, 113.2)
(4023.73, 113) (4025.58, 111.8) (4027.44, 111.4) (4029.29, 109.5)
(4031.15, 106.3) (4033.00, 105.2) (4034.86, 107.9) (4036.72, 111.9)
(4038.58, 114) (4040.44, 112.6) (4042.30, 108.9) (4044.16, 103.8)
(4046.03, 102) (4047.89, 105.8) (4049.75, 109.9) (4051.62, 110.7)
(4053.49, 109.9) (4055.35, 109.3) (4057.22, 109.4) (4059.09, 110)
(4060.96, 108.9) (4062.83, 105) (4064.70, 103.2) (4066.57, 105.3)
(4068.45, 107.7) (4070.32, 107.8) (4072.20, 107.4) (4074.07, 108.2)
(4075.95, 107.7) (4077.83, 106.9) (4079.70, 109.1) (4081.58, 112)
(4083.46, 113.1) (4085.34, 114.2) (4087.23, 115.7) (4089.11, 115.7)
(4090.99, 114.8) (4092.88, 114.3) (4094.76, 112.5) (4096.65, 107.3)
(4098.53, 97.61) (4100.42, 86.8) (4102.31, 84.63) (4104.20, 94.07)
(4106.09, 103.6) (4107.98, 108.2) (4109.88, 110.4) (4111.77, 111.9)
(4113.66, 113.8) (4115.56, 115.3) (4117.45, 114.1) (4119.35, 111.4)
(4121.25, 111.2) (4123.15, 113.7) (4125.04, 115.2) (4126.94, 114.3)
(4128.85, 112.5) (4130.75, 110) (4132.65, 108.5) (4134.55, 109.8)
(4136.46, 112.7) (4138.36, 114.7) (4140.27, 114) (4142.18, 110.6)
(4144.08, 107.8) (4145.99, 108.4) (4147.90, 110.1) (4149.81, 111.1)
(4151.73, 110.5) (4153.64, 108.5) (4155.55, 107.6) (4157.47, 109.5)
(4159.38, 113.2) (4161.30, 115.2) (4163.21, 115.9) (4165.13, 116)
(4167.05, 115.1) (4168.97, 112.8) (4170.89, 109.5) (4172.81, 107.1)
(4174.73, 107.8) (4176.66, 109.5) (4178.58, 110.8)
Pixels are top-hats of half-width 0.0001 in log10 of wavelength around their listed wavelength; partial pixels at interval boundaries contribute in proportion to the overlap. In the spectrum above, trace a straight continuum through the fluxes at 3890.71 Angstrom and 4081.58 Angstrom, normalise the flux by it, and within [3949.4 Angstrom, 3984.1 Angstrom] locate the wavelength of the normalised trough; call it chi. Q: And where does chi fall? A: 3968.52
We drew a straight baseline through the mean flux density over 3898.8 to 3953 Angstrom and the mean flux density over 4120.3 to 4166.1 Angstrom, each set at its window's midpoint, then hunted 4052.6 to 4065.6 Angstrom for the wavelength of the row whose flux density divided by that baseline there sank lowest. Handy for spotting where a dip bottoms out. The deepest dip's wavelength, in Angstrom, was 4064.70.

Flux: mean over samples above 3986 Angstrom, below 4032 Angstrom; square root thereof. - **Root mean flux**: 10.47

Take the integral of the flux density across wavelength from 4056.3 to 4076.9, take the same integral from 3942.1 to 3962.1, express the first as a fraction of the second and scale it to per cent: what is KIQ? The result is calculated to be 120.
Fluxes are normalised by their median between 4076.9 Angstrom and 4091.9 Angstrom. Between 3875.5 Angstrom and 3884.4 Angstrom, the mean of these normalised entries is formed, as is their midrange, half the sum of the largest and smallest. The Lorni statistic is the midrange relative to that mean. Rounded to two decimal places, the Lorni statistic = 1.00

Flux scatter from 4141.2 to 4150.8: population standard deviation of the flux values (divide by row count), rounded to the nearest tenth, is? 1.3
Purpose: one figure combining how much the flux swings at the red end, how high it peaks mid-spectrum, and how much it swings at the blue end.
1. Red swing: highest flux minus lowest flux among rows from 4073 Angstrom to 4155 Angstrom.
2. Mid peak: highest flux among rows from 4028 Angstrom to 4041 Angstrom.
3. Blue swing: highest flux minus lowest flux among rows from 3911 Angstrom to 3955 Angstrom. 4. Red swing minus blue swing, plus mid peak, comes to 66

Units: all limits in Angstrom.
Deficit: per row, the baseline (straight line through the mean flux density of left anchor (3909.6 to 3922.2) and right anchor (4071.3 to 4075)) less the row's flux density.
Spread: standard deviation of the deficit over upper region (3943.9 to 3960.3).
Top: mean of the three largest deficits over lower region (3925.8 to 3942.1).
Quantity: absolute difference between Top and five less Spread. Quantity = 66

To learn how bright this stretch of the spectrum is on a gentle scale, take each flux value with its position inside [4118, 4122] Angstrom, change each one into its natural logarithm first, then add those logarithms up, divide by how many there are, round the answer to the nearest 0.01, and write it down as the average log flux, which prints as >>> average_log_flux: 4.71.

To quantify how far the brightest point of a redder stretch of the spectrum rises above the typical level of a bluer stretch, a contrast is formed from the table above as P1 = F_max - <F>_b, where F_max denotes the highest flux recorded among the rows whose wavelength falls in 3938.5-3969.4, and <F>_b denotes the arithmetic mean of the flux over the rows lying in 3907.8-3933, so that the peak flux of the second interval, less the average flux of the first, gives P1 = 12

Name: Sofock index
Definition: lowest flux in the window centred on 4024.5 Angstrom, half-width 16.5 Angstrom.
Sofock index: 105.2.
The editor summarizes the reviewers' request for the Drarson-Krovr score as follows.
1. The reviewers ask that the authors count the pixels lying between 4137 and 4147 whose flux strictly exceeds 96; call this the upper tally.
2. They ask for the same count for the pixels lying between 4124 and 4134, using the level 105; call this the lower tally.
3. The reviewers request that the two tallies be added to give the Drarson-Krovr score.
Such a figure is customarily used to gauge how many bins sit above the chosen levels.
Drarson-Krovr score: 10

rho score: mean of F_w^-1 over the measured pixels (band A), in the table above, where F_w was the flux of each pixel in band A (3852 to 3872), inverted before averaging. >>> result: 0.010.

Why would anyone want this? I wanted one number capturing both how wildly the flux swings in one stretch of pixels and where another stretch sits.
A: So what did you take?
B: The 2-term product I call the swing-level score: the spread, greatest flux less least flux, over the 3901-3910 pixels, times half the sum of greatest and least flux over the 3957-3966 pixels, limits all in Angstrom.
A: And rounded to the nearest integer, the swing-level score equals 673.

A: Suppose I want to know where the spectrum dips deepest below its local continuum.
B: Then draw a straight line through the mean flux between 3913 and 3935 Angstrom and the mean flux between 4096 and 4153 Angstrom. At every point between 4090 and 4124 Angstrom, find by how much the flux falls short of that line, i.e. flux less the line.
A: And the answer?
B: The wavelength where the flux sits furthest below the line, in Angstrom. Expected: 4102.31 Angstrom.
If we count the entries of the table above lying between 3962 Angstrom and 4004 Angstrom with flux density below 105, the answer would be 10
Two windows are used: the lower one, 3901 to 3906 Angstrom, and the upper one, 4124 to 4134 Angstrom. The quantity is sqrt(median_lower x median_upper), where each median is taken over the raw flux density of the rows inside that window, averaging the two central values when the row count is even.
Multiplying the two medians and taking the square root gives 103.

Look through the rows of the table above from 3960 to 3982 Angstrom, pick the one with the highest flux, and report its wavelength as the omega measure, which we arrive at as 3981.33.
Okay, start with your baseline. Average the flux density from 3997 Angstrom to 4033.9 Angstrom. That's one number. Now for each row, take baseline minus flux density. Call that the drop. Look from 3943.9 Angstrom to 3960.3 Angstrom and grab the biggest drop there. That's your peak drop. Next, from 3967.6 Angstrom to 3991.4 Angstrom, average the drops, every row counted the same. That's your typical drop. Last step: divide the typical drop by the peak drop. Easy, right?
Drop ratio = 1.13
